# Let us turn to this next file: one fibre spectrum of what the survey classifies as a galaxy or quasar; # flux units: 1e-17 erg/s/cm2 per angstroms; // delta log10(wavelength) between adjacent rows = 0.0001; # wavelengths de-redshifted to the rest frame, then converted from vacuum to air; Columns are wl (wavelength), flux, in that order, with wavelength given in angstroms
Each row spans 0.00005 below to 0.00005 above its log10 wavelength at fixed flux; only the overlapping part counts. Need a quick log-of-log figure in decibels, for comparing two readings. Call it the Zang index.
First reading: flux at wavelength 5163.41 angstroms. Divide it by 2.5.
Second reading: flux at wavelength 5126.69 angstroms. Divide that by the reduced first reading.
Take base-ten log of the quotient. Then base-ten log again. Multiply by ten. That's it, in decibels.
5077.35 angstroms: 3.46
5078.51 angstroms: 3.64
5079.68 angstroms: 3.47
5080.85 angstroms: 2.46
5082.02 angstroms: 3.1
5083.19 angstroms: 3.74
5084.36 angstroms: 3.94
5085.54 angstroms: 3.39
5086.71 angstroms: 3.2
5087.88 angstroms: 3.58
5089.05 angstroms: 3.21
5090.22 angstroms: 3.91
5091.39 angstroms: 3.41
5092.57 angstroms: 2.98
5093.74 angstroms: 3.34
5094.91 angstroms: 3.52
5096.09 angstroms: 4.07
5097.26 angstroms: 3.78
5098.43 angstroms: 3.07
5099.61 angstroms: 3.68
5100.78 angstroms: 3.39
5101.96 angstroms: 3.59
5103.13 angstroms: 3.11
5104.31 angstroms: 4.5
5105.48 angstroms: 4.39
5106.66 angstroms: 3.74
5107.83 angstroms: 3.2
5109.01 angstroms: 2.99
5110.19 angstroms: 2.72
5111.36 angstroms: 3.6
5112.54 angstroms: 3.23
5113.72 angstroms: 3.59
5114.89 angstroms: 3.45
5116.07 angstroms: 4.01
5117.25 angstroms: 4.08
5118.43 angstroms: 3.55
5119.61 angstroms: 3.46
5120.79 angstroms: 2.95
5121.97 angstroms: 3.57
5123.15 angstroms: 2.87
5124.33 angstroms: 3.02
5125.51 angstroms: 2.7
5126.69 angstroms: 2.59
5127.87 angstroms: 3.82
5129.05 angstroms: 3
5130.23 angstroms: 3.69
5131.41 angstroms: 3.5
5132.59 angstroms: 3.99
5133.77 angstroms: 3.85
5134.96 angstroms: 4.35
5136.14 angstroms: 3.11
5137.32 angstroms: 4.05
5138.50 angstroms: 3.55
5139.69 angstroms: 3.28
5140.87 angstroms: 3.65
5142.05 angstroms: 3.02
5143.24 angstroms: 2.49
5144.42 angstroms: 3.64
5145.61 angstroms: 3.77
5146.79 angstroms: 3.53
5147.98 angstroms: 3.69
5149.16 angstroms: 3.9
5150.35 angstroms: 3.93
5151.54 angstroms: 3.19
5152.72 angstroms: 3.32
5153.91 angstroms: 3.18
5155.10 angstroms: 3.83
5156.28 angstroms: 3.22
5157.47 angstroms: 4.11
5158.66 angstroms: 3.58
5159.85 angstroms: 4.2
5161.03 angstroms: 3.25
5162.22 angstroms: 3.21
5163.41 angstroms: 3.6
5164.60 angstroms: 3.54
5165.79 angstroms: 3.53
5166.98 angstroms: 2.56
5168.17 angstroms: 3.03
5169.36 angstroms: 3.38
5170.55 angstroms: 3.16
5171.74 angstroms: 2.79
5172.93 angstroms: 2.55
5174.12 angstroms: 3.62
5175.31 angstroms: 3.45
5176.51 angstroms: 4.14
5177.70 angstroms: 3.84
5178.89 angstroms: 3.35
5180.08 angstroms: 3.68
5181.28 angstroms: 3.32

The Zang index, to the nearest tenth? -5.9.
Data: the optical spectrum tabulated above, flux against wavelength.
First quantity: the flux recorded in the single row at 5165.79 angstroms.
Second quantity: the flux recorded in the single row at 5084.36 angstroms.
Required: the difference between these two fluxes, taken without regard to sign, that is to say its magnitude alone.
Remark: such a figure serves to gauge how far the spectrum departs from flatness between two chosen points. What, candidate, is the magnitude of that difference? 0.41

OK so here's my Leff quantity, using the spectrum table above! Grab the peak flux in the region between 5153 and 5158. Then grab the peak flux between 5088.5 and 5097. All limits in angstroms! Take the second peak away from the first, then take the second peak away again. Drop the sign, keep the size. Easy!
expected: 4.03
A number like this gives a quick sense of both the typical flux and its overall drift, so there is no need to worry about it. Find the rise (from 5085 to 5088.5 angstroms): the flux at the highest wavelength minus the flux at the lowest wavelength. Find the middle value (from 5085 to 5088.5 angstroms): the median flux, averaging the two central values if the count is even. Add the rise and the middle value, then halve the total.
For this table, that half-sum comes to 1.79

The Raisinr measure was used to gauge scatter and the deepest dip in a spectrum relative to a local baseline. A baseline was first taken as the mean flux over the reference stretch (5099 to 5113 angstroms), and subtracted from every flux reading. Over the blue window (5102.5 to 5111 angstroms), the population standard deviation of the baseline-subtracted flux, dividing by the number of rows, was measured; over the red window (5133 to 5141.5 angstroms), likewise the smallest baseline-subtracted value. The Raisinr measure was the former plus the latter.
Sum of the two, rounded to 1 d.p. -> 0.2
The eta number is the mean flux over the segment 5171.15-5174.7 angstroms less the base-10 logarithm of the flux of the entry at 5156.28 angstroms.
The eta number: 2.5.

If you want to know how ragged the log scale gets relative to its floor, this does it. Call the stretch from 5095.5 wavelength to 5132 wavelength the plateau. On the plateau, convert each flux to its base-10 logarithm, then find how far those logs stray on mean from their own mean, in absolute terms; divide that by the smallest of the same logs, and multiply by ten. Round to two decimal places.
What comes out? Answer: 1.20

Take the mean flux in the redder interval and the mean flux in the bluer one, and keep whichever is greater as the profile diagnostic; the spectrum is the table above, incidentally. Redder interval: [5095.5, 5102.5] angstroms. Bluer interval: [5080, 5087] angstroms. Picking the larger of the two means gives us 3.60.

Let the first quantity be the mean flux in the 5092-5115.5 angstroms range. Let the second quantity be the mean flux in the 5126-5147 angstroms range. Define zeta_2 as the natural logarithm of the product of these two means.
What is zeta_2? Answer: 2.50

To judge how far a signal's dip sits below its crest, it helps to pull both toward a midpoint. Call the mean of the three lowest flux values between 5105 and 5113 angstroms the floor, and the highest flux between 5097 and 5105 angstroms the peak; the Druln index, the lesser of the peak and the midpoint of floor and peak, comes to 3.7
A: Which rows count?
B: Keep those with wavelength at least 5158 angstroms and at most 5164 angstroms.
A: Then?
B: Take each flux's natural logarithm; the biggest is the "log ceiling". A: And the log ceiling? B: 1.44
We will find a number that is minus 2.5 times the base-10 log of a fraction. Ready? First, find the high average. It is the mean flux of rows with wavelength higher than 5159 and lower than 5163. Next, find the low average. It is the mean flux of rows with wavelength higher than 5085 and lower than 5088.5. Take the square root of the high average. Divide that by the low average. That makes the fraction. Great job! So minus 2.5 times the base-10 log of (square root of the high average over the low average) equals 0.637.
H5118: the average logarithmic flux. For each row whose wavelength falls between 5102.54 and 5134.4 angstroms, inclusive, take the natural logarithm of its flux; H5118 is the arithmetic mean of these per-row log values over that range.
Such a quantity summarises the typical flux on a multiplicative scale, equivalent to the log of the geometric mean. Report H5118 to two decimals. 1.23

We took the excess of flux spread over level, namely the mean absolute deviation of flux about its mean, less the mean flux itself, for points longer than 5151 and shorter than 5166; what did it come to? -3.25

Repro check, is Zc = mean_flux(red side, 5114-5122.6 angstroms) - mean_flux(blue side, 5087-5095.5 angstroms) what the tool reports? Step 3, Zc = 0.16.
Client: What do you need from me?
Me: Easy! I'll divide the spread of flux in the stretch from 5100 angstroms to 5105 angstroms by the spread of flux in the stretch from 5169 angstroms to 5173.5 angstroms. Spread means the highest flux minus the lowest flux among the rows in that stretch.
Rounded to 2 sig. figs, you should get 1.7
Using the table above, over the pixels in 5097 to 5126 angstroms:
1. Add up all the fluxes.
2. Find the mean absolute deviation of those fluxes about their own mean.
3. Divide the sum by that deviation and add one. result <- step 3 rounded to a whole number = 231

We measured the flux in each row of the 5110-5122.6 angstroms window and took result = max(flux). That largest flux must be 4.08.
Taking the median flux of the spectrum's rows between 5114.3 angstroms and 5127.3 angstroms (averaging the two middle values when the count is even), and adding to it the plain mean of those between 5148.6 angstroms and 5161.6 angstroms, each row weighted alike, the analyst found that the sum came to 7.06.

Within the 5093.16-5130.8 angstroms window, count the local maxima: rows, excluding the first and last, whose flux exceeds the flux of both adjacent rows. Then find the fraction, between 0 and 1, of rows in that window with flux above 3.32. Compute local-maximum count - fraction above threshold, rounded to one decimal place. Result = 9.4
